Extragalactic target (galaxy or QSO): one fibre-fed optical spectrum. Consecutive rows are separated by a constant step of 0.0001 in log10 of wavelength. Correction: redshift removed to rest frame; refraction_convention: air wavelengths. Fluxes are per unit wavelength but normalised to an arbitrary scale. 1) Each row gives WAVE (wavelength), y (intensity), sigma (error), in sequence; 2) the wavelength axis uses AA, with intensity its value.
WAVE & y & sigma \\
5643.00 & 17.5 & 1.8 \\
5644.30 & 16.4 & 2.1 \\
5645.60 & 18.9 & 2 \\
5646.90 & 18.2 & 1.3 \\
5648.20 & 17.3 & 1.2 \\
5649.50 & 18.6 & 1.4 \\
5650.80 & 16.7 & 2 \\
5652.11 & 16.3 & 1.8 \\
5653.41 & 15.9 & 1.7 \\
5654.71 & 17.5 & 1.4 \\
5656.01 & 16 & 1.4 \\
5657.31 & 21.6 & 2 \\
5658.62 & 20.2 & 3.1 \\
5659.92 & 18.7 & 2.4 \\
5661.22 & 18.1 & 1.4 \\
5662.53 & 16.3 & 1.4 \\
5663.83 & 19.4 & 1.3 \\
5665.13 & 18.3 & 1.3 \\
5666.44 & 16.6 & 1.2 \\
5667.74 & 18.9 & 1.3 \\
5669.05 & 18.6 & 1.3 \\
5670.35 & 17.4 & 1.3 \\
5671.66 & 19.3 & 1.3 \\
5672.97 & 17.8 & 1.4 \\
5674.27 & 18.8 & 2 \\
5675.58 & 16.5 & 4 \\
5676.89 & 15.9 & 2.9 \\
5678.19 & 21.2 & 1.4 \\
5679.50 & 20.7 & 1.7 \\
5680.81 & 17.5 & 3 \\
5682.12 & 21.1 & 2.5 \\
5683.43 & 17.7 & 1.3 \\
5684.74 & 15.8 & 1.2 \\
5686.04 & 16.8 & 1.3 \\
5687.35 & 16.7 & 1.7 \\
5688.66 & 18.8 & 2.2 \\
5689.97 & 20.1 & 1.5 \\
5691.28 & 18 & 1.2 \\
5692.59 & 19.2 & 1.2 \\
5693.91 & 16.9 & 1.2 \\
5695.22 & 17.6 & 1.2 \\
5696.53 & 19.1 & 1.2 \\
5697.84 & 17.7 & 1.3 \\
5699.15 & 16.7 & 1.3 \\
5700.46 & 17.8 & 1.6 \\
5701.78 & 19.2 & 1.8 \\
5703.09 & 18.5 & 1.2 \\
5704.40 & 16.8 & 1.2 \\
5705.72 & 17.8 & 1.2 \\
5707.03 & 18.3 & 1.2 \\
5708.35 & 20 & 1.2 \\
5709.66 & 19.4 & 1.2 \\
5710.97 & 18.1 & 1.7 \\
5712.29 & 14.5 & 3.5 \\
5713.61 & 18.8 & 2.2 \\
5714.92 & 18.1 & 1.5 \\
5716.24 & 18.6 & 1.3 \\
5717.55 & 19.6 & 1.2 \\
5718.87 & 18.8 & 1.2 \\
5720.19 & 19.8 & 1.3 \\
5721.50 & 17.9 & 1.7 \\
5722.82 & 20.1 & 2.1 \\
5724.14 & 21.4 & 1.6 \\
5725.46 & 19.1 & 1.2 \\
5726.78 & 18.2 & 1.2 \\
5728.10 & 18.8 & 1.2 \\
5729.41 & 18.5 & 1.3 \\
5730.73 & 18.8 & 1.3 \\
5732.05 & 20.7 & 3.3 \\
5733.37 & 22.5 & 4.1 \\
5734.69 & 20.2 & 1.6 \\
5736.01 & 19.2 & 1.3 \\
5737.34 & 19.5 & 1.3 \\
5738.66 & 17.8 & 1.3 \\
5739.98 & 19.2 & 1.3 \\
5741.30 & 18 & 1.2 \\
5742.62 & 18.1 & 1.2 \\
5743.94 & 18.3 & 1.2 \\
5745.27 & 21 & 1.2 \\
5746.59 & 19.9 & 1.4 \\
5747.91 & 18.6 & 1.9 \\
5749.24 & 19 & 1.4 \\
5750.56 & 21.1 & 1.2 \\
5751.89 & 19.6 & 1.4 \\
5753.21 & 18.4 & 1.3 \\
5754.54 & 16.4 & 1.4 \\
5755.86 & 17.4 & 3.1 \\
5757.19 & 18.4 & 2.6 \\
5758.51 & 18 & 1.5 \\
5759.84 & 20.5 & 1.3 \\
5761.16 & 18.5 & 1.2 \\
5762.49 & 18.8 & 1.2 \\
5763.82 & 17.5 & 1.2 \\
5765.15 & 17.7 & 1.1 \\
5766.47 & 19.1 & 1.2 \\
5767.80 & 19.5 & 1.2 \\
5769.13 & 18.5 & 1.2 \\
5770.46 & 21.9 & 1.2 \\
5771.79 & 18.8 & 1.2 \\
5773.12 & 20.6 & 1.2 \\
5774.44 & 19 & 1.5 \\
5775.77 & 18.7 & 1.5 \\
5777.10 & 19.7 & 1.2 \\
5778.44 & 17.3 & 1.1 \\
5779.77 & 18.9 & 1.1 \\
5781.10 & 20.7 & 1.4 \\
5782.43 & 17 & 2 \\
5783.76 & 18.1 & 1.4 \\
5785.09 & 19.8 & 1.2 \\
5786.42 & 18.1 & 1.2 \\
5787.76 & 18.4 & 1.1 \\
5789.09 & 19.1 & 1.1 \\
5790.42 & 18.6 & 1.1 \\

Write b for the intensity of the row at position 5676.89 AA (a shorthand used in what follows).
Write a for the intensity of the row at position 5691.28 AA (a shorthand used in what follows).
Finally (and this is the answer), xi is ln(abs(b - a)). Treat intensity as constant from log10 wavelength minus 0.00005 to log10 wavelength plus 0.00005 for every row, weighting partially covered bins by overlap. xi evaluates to 0.74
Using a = 18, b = 15.9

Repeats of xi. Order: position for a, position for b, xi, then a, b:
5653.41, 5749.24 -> 1.13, 15.9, 19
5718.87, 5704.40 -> 0.69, 18.8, 16.8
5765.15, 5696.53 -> 0.34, 17.7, 19.1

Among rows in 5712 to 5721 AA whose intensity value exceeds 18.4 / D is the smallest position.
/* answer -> 5713.61 AA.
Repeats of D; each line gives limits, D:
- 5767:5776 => 5767.80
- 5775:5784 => 5775.77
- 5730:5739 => 5730.73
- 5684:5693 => 5688.66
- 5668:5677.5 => 5669.05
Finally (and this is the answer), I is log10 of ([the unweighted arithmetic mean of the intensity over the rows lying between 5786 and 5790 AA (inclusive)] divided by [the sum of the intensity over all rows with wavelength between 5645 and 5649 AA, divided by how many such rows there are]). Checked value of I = 0.009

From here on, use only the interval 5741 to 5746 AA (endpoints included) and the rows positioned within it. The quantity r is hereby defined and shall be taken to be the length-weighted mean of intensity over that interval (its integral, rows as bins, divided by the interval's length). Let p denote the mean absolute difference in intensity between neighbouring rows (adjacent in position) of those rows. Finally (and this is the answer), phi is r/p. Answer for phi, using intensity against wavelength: 18.9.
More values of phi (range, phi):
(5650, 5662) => 11.0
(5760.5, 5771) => 16.5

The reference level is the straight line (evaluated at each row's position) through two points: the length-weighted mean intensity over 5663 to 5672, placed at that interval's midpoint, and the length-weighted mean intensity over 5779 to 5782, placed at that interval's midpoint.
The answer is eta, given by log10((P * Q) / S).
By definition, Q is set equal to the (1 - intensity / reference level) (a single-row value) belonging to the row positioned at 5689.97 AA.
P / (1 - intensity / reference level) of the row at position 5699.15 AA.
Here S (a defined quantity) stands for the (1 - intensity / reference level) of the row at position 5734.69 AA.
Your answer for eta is -0.9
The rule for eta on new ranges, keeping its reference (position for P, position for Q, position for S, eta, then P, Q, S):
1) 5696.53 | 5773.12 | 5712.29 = -2.2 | -0.03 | -0.06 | 0.23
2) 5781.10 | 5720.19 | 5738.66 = -1.3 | -0.06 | -0.05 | 0.07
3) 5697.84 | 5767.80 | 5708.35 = -2.3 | 0.05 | -0.01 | -0.07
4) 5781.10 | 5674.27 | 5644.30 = -1.8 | -0.06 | -0.02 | 0.09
